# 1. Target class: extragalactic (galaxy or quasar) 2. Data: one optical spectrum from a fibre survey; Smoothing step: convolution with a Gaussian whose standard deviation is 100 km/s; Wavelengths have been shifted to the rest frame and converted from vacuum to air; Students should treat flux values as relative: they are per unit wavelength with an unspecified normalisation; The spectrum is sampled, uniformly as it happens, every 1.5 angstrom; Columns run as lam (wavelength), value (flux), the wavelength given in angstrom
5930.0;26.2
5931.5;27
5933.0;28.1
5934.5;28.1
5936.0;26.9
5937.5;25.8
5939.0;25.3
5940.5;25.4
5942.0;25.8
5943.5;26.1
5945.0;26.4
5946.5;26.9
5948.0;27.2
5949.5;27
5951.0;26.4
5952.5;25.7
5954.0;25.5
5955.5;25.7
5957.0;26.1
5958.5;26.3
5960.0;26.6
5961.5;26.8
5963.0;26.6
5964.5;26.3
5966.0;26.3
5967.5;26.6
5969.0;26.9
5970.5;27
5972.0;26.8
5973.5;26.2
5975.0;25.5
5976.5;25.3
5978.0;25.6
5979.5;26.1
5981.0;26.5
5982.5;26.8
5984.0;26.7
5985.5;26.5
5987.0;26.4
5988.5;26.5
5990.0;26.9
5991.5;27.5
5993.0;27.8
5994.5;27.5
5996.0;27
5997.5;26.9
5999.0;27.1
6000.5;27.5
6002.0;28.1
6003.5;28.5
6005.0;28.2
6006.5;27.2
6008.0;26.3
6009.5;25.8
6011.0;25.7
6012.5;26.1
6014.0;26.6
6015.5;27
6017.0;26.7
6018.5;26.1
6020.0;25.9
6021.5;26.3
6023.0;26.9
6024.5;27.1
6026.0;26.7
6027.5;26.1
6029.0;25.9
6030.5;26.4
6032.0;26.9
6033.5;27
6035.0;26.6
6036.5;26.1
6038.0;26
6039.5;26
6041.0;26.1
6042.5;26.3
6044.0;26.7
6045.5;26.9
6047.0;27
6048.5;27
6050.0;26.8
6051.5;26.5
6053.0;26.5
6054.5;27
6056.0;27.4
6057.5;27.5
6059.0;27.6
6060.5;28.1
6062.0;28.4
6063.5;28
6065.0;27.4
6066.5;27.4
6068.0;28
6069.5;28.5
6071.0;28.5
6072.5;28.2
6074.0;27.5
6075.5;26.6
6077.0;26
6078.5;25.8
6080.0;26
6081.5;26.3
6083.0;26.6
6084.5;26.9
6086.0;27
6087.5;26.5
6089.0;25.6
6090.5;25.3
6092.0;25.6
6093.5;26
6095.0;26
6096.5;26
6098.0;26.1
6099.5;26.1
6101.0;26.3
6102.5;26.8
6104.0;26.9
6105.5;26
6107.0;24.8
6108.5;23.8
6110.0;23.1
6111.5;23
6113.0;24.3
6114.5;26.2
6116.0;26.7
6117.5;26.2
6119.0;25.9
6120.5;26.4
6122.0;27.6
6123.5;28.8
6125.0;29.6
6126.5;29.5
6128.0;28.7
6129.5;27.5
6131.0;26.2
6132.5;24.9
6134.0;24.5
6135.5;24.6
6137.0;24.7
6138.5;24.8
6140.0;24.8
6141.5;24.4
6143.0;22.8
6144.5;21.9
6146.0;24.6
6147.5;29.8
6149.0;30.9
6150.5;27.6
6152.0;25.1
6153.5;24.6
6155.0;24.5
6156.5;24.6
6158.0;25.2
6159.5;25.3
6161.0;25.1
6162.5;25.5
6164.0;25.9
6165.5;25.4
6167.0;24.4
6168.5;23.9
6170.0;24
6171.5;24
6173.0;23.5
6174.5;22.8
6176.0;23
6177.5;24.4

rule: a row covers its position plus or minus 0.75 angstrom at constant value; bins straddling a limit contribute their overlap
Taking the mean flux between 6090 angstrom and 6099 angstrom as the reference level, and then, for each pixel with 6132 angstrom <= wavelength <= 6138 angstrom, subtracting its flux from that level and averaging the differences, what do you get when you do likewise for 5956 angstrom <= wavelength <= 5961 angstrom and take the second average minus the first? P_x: -1.7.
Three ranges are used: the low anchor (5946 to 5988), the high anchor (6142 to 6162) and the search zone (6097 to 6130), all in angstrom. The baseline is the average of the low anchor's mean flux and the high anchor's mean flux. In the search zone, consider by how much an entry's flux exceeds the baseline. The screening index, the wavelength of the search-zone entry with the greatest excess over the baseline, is 6125.0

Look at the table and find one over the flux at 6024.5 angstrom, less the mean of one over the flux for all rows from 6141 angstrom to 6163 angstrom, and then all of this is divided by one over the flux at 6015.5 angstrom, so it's -0.072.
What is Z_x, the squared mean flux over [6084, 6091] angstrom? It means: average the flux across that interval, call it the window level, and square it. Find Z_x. 690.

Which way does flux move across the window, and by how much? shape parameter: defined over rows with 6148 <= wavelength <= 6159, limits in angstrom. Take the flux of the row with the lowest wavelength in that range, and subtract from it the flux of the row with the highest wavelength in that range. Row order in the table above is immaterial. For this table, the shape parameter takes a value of 5.7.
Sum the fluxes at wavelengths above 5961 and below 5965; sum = 80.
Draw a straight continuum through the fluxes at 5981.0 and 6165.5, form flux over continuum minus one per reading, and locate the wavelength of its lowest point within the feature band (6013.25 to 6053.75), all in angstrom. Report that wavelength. 6020.0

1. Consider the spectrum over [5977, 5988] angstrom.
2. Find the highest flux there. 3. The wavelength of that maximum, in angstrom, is 5982.5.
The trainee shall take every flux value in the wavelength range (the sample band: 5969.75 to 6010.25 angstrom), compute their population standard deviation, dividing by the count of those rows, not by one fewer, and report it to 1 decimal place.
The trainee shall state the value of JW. 0.8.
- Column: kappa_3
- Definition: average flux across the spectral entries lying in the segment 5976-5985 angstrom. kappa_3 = 26.2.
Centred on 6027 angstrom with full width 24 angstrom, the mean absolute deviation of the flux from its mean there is 0.4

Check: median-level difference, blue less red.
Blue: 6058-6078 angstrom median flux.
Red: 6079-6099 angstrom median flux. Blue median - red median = 2.0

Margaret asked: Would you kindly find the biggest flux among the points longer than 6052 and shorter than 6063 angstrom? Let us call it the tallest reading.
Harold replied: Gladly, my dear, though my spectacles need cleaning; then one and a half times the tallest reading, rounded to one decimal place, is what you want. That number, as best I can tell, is 42.6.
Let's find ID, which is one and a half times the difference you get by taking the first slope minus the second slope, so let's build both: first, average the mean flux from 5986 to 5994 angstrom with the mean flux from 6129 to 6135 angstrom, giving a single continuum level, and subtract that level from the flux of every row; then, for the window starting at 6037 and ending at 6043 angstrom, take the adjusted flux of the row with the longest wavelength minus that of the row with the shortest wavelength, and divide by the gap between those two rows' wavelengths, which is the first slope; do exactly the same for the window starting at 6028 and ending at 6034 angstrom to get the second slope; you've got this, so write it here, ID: -0.27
